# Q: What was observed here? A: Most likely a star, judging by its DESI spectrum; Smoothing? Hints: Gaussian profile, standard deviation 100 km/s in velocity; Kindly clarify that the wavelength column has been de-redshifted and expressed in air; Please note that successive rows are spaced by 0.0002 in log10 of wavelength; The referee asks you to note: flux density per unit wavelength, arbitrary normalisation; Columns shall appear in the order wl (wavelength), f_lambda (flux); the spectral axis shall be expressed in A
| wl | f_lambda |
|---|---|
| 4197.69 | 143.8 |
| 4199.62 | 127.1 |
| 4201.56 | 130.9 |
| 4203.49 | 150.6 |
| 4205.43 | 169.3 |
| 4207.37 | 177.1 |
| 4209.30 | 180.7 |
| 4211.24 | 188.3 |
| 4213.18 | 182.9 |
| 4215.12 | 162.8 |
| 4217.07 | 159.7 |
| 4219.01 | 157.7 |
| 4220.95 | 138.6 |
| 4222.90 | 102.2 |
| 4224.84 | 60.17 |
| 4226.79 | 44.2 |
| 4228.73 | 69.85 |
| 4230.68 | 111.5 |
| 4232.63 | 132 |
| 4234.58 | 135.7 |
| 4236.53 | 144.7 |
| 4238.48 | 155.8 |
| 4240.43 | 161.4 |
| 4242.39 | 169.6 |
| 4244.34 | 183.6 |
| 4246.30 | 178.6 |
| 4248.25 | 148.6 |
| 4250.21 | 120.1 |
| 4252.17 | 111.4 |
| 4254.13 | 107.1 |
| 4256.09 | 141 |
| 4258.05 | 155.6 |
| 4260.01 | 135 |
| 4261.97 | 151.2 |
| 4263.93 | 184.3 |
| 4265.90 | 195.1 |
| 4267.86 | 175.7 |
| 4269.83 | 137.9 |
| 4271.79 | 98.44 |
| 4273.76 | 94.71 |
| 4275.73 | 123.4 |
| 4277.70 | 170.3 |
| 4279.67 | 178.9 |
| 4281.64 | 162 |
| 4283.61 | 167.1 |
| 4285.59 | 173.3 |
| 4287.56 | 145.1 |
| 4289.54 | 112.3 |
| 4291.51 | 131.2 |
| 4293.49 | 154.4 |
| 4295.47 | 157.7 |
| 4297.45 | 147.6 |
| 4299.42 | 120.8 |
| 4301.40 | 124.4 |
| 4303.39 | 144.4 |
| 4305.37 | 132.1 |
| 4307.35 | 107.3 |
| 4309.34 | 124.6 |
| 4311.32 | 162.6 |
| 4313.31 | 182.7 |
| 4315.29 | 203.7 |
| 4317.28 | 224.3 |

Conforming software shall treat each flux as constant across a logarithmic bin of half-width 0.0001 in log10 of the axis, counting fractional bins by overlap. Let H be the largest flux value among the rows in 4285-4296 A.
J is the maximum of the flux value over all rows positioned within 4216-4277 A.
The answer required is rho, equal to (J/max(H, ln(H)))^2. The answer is 1.3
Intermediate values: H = 173.3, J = 195.1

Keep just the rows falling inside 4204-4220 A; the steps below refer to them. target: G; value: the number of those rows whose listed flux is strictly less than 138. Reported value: 0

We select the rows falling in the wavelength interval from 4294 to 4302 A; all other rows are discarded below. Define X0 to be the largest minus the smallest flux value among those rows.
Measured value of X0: 37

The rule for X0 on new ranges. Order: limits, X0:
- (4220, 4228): 94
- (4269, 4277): 43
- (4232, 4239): 24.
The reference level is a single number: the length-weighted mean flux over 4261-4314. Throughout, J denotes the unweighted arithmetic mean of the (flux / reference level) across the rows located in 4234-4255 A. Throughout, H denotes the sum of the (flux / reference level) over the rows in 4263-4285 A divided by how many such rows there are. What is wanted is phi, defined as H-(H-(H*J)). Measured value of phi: 1.05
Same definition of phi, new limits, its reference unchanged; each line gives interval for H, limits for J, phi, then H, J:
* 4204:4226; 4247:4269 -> 1.05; 1.04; 1.01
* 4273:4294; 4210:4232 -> 0.86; 1.00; 0.86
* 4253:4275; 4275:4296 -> 1.02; 0.98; 1.04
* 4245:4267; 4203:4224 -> 1.11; 1.01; 1.10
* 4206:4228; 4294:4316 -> 0.96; 0.97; 1.00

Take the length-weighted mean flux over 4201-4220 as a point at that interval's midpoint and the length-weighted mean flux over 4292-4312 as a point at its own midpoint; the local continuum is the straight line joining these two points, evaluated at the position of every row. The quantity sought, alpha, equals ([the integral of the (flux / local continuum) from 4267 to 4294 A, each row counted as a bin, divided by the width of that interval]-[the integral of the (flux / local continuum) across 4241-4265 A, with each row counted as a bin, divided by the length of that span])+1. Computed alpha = 1.03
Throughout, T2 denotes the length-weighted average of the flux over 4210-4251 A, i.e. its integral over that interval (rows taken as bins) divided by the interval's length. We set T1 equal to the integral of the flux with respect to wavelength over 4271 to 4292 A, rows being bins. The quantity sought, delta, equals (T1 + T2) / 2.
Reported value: 1562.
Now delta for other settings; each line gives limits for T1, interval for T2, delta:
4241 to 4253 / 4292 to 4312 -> 985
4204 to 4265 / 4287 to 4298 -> 4423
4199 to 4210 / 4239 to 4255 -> 934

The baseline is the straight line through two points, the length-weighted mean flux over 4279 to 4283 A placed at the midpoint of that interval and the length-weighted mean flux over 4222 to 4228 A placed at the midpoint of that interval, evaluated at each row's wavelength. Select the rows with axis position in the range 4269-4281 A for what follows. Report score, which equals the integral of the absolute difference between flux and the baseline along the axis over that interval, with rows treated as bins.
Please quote 361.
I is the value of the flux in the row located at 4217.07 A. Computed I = 159.7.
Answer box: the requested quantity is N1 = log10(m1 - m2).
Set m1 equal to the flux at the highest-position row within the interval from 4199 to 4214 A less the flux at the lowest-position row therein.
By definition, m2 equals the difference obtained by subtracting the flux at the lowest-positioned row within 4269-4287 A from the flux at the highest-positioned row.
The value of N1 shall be 1.31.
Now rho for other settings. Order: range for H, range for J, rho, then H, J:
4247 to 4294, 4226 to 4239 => 0.6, 195.1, 155.8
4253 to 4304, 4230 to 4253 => 0.9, 195.1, 183.6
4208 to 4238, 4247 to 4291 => 1.1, 188.3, 195.1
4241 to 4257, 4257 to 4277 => 1.1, 183.6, 195.1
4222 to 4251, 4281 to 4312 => 0.9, 183.6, 173.3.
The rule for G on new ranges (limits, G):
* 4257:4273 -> 3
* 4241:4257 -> 3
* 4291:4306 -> 4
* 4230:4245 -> 3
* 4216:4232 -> 5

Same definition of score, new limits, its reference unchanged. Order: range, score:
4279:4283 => 39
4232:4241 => 508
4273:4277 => 182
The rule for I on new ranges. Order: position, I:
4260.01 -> 135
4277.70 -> 170.3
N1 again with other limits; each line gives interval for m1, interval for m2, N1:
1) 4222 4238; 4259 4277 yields 1.73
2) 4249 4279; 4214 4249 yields 1.81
